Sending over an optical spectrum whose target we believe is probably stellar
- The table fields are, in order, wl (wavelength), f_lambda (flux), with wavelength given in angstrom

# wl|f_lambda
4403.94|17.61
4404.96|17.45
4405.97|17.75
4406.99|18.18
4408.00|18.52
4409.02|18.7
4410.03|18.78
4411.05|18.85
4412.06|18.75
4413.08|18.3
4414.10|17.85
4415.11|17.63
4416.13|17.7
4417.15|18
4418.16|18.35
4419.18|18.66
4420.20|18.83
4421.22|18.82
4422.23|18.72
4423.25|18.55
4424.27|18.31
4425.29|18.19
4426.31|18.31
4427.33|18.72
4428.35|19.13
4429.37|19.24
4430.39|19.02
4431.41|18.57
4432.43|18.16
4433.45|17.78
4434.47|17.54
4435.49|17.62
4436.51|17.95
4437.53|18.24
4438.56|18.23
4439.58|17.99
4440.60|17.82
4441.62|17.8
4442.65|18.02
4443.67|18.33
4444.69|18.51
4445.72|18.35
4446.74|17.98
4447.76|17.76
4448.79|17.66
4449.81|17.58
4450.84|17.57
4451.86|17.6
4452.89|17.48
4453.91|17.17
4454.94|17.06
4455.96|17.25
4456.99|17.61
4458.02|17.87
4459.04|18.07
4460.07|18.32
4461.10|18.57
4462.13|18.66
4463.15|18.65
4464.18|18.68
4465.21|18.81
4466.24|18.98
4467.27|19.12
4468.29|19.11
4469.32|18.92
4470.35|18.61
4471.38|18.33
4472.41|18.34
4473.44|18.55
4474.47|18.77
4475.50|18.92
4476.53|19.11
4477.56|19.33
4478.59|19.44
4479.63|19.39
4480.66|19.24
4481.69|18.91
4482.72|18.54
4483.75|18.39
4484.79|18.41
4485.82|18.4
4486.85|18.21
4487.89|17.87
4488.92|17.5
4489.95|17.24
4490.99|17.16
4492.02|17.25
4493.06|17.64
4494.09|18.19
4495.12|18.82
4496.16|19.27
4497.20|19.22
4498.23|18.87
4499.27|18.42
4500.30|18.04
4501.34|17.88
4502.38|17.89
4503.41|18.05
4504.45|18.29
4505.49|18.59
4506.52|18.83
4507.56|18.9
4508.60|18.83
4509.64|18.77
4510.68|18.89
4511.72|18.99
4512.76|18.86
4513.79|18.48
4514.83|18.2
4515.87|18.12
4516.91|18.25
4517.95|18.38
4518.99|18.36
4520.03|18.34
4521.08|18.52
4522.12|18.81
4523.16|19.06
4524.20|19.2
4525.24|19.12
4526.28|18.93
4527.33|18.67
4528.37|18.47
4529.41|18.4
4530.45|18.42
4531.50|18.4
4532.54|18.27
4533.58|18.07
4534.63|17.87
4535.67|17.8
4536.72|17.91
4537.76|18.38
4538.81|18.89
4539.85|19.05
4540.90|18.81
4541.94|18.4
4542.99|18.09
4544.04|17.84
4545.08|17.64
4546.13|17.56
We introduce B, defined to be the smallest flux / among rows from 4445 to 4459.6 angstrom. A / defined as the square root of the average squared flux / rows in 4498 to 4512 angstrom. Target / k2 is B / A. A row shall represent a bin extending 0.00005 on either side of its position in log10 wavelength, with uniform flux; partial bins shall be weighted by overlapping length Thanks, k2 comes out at 0.92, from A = 18.5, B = 17.06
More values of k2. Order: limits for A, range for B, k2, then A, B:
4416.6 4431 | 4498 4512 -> 0.96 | 18.6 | 17.88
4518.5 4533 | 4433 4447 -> 0.94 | 18.6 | 17.54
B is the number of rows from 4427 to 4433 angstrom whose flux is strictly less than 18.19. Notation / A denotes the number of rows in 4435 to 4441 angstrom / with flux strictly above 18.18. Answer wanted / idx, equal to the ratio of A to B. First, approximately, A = 2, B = 1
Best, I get 2.00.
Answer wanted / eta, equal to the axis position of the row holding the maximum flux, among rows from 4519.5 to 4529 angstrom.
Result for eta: 4524.20 angstrom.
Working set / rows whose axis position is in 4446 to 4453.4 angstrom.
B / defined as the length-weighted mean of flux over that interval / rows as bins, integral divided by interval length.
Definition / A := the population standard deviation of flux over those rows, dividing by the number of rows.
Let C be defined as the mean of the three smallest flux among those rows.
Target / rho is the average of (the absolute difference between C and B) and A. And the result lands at 0.15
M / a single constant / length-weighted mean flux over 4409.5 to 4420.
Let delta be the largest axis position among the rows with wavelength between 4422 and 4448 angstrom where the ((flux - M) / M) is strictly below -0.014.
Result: 4447.76 angstrom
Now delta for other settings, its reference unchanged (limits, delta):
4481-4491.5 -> 4490.99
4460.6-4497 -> 4493.06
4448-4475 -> 4458.02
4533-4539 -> 4536.72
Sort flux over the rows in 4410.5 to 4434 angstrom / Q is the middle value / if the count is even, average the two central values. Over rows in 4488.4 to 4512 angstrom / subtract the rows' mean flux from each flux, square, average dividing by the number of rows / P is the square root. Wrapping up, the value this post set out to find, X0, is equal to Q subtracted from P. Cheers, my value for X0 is -17.9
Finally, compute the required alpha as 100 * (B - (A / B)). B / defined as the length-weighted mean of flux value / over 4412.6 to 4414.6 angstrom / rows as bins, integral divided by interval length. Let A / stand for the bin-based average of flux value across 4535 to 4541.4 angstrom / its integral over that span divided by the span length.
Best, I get 1702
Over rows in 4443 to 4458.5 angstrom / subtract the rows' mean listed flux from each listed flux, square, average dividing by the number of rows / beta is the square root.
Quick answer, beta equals 0.414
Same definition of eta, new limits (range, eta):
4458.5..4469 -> 4467.27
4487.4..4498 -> 4496.16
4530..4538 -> 4530.45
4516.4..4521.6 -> 4521.08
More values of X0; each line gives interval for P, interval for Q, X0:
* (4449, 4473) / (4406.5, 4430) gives -17.9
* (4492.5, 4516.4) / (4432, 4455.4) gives -17.4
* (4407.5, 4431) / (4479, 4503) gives -18.0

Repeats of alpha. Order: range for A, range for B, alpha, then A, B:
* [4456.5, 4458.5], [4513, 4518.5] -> 1738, 17.7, 18.3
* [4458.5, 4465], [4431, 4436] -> 1690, 18.5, 17.9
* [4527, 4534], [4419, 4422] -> 1782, 18.4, 18.8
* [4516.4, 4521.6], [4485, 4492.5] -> 1667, 18.3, 17.7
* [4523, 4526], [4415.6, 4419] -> 1701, 19.2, 18.1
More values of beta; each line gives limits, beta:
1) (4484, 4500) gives 0.681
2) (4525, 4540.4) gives 0.410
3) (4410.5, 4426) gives 0.406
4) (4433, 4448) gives 0.276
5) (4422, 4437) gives 0.512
